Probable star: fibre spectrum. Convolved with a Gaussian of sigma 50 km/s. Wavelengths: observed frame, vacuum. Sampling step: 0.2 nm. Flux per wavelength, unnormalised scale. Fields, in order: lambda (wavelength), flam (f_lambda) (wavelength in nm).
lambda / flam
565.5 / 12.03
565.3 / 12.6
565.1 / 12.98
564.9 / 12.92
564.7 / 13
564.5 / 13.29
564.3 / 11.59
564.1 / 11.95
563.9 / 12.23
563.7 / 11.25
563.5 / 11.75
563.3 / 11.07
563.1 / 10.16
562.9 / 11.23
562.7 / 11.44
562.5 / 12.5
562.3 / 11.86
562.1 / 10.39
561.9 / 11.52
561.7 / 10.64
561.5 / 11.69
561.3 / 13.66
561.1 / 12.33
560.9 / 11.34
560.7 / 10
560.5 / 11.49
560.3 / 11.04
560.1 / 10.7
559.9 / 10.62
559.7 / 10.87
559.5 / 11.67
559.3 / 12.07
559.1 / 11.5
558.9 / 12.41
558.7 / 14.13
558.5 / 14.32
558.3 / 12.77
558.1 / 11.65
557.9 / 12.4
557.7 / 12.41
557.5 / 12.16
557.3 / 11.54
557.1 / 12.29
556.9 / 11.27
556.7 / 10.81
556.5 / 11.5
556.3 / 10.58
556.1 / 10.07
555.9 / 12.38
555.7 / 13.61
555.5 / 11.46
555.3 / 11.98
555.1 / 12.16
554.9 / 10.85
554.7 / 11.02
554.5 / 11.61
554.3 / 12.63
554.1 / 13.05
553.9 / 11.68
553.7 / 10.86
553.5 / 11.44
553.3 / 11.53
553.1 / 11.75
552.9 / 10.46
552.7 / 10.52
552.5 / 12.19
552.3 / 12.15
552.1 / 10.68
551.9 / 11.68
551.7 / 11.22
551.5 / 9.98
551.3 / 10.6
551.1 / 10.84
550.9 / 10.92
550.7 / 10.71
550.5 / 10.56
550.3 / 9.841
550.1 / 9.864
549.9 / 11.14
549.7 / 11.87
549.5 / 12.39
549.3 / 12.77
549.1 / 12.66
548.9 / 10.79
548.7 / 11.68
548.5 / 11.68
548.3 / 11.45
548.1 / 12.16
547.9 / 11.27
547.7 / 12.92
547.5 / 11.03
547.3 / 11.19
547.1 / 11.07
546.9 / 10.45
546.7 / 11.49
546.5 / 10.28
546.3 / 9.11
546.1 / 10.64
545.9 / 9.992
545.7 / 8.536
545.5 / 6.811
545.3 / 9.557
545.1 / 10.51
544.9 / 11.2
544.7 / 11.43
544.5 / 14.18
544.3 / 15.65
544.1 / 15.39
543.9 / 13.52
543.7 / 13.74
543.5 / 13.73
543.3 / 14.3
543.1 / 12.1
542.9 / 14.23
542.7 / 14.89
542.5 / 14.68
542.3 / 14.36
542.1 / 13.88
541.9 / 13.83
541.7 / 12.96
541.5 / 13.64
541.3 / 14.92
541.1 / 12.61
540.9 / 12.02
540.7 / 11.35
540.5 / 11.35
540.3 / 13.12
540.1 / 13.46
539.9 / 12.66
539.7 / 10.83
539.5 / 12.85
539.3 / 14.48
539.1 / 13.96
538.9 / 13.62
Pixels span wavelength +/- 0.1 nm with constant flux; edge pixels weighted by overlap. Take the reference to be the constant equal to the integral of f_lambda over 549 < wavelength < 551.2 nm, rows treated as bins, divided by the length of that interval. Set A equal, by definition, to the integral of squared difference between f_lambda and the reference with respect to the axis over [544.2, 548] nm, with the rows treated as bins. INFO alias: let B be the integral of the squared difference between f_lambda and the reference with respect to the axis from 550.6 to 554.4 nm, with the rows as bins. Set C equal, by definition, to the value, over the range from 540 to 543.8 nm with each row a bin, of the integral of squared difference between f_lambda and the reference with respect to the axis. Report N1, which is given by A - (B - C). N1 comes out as 34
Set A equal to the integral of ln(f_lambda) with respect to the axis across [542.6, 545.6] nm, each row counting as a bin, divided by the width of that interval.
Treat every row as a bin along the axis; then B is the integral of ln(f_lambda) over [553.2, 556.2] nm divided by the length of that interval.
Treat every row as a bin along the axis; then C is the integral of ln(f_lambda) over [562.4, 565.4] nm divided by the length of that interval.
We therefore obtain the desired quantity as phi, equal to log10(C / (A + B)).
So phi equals -0.303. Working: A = 2.52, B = 2.46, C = 2.48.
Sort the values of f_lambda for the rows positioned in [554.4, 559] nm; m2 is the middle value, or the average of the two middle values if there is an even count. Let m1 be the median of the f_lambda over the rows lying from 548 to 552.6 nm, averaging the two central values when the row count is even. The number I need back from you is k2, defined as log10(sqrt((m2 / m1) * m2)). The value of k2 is 0.55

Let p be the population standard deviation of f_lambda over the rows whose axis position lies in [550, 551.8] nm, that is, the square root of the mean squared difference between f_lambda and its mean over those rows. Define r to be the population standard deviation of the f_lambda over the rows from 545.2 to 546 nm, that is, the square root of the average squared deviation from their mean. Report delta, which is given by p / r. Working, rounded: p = 0.5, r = 1.22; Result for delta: 0.4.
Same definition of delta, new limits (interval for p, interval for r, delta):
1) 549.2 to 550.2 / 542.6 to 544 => 1.3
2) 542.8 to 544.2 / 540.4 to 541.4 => 0.7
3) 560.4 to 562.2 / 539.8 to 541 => 1.3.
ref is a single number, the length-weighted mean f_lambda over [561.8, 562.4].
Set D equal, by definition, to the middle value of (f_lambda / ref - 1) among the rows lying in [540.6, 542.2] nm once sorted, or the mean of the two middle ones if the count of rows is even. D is 0.18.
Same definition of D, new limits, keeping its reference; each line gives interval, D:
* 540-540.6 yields 0.17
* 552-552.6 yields 0.08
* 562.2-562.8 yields 0.05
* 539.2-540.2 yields 0.14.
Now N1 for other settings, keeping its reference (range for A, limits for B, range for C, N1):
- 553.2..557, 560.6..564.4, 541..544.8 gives 31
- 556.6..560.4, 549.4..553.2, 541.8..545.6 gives 34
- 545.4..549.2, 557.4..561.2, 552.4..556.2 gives 6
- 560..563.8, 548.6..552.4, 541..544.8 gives 31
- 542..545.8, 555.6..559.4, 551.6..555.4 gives 26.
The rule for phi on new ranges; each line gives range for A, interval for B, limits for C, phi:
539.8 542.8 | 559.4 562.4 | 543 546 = -0.308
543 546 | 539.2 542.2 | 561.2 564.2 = -0.312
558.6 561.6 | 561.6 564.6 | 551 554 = -0.308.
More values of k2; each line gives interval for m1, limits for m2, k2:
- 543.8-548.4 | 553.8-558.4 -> 0.54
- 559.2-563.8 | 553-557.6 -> 0.53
